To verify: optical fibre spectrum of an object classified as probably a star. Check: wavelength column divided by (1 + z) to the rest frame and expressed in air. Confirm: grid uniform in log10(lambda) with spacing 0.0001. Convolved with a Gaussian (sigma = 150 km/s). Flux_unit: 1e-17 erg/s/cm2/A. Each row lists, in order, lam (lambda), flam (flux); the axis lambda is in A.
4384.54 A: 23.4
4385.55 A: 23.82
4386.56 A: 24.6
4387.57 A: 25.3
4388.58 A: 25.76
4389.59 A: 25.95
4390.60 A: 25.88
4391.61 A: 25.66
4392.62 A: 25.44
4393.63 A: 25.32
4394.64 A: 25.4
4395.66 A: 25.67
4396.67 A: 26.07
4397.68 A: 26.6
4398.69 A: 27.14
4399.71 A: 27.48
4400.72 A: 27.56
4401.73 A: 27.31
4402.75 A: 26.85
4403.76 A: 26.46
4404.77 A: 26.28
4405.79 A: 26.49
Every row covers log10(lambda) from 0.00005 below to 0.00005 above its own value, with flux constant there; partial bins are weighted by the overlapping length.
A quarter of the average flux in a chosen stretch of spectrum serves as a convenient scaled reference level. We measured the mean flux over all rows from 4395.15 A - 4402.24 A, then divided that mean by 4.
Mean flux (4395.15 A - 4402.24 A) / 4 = 6.71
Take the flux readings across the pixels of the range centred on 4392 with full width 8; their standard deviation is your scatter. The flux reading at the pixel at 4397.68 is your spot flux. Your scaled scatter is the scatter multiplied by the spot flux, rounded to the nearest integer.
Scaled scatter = 6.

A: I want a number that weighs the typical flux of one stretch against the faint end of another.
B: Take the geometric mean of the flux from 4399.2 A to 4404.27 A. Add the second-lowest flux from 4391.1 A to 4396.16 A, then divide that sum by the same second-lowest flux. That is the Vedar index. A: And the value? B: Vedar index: 2.07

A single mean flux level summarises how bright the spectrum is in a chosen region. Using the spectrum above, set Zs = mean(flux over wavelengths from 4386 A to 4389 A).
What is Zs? 25.2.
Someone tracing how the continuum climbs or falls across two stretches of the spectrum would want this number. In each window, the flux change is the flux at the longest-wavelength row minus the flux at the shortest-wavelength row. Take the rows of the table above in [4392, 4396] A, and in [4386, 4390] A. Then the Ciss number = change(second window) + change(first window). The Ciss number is 1.6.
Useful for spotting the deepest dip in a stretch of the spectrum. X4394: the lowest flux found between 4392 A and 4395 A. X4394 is 25.32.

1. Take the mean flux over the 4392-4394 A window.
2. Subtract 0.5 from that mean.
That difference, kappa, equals 24.9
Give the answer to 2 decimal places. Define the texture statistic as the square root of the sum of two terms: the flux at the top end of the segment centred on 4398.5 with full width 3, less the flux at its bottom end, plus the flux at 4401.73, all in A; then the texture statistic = 5.31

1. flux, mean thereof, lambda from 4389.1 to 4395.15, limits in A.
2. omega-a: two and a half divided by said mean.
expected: 0.098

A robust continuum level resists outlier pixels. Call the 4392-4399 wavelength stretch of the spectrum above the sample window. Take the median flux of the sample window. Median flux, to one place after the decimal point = 25.7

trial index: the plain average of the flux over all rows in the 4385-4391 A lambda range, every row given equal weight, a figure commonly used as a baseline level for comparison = 25.2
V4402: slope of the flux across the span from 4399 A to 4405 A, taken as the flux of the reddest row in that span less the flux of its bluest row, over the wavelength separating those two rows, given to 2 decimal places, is -0.24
